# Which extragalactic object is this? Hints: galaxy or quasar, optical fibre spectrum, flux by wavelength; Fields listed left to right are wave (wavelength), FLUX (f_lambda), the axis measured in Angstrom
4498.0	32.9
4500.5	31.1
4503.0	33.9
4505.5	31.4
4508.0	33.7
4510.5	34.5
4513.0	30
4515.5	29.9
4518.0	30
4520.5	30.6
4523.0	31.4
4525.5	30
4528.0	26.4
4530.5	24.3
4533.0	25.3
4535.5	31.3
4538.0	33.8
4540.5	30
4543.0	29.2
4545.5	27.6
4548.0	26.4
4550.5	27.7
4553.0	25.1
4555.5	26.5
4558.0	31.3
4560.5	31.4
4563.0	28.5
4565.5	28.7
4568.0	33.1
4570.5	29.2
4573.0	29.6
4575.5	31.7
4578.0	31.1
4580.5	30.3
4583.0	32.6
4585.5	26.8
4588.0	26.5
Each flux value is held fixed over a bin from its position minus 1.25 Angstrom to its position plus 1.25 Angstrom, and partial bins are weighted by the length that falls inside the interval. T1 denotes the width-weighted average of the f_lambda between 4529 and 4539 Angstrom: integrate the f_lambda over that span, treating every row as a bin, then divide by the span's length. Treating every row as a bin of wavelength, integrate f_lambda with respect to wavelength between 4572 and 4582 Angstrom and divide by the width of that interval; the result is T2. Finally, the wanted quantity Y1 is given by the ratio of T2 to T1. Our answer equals 1.08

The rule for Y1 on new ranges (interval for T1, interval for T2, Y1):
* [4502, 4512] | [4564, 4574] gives 0.91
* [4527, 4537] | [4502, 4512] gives 1.23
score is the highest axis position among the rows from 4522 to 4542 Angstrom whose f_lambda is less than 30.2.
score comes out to 4540.5 Angstrom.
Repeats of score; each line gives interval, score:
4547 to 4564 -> 4563.0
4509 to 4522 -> 4518.0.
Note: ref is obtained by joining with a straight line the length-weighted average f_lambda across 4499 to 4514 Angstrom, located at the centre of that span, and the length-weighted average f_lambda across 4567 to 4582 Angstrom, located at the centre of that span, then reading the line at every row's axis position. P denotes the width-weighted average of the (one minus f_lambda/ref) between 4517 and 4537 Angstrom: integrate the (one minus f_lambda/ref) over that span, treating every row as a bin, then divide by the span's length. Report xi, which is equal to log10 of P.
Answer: -1.0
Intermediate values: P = 0.10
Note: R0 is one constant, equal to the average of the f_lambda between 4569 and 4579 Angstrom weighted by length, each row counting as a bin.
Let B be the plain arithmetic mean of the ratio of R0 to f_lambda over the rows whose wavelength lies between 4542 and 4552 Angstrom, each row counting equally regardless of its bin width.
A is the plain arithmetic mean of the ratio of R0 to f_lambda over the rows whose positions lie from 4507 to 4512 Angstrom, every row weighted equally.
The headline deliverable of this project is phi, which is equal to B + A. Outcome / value 1.99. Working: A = 0.89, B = 1.10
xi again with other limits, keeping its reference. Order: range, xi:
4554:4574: -1.4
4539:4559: -1.0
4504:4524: -1.6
